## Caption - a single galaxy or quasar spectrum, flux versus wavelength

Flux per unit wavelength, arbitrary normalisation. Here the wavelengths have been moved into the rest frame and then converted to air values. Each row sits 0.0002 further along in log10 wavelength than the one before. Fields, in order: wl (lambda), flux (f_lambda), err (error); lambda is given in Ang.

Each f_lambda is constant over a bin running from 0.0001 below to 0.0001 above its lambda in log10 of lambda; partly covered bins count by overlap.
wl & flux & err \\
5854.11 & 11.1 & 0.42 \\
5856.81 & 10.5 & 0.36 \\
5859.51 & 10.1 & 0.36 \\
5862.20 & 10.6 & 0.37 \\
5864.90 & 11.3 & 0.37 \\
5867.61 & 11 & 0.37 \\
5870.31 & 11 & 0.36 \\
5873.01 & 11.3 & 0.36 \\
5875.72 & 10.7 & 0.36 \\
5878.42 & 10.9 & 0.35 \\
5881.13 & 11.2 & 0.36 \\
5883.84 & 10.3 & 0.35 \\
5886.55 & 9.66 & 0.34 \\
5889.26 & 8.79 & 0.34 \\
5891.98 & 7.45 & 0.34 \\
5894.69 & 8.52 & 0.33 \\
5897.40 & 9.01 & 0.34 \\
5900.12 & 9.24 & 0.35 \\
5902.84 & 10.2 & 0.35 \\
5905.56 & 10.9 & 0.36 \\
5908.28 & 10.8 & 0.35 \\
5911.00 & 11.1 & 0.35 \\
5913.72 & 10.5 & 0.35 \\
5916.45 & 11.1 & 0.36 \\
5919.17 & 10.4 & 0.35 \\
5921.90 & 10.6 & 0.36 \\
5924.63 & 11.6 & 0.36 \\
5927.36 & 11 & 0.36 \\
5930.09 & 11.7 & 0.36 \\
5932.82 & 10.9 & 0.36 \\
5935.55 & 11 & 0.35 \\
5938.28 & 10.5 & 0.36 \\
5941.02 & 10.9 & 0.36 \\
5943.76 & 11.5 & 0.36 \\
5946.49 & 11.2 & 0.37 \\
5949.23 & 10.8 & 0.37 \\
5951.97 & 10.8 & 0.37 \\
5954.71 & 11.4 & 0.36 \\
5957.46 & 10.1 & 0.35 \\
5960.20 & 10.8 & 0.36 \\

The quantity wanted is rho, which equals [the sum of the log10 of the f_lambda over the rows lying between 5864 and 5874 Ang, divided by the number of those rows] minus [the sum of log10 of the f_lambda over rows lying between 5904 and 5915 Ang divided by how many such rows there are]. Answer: 0.013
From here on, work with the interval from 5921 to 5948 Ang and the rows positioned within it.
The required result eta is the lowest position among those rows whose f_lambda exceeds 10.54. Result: 5921.90 Ang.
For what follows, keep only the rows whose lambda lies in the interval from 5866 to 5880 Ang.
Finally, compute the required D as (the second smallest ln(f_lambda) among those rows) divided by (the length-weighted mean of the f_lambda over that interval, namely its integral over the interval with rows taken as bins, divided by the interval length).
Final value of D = 0.217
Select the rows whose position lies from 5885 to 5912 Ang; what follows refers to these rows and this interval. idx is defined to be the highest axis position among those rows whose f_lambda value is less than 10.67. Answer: 5902.84 Ang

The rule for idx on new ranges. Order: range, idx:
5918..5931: 5921.90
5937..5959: 5957.46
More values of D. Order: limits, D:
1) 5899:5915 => 0.222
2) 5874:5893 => 0.219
